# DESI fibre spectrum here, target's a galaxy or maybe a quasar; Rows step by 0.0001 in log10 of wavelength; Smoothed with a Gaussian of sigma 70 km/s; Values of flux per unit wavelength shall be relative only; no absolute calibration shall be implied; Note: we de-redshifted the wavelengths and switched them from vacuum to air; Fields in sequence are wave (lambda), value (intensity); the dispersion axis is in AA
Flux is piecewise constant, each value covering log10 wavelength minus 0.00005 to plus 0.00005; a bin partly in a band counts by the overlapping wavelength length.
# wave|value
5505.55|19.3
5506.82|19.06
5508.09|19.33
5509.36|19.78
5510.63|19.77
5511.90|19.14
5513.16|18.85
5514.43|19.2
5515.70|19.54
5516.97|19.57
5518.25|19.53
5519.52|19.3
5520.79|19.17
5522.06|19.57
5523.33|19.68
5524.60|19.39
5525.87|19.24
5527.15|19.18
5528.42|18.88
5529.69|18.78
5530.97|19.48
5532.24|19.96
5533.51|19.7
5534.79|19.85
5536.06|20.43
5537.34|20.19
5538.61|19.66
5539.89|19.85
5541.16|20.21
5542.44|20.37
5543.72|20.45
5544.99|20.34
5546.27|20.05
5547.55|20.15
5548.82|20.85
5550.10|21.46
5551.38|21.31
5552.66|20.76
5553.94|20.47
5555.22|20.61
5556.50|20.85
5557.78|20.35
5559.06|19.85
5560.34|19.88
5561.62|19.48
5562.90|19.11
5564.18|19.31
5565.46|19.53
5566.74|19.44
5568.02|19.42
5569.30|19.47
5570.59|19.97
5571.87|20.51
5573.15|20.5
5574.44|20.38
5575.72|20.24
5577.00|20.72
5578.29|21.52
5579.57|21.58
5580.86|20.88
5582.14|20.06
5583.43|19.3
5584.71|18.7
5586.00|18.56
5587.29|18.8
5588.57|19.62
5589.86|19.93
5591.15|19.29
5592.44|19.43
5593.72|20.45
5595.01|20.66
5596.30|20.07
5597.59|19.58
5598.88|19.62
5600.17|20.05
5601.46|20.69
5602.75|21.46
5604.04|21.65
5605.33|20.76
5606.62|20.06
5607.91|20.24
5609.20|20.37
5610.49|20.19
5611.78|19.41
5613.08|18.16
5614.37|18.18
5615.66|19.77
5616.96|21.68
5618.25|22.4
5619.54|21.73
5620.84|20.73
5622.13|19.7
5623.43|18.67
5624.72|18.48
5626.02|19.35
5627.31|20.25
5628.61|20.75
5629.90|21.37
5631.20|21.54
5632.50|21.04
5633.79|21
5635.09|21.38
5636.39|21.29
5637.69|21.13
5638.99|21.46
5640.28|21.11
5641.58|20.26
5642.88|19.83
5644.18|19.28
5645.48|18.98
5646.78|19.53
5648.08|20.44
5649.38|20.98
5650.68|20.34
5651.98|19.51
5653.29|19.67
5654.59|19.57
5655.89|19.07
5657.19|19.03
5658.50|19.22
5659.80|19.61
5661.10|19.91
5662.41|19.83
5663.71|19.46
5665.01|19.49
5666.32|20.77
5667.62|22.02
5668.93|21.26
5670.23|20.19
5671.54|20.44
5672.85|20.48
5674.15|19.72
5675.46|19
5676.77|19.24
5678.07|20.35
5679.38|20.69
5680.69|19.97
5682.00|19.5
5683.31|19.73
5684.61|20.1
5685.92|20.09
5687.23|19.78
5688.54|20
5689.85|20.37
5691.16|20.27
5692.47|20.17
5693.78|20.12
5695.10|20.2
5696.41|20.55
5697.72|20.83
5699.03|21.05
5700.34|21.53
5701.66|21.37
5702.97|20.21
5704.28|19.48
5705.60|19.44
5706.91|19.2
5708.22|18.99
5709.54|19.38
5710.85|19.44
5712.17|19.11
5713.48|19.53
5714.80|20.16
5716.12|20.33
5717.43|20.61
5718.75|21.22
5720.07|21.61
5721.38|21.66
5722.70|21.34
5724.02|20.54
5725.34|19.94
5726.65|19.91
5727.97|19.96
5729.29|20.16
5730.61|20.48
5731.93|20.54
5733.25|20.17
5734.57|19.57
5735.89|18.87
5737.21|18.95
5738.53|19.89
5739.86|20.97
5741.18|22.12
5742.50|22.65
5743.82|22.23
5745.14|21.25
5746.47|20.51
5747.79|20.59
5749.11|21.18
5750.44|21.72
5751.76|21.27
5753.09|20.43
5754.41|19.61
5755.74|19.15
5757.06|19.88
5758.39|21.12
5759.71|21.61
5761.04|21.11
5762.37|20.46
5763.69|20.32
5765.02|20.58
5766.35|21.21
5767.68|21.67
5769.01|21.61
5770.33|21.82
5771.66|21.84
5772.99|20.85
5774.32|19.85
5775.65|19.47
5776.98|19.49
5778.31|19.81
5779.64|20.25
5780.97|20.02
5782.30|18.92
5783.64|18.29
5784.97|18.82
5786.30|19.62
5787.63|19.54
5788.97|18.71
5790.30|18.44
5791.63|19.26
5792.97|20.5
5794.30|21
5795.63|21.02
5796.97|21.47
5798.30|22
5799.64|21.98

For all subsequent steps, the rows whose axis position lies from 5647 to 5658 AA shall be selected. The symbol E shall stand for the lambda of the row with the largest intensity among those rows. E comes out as 5649.38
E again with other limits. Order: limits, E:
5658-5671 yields 5667.62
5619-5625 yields 5619.54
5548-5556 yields 5550.10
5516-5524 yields 5523.33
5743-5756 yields 5743.82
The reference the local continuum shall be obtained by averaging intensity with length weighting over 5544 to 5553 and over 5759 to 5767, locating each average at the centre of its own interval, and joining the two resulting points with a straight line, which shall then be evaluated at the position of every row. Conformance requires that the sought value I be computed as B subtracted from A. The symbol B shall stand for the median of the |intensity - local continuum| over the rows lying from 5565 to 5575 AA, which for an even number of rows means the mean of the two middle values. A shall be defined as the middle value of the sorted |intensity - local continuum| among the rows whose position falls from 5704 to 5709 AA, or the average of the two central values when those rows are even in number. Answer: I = 0.55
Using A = 1.5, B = 0.96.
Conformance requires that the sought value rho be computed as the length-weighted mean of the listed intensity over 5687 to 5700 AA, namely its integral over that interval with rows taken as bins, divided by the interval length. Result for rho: 20.4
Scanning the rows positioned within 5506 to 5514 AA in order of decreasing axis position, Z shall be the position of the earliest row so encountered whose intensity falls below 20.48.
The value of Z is 5513.16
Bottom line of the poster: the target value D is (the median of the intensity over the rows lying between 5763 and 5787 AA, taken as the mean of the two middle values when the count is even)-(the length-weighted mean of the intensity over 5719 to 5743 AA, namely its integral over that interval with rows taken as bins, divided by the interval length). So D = -0.38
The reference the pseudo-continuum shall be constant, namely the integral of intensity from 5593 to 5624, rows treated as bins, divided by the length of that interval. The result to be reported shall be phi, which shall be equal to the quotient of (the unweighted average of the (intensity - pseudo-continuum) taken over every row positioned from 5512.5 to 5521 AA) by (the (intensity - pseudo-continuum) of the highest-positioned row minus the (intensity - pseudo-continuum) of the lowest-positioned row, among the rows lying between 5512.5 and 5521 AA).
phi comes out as -3.0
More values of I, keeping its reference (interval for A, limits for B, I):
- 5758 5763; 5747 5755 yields -0.09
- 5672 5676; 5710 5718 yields 0.09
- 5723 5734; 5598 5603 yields -0.01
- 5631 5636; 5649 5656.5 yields -0.73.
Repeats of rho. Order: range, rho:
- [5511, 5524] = 19.4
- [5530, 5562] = 20.2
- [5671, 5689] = 19.9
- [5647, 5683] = 20.0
